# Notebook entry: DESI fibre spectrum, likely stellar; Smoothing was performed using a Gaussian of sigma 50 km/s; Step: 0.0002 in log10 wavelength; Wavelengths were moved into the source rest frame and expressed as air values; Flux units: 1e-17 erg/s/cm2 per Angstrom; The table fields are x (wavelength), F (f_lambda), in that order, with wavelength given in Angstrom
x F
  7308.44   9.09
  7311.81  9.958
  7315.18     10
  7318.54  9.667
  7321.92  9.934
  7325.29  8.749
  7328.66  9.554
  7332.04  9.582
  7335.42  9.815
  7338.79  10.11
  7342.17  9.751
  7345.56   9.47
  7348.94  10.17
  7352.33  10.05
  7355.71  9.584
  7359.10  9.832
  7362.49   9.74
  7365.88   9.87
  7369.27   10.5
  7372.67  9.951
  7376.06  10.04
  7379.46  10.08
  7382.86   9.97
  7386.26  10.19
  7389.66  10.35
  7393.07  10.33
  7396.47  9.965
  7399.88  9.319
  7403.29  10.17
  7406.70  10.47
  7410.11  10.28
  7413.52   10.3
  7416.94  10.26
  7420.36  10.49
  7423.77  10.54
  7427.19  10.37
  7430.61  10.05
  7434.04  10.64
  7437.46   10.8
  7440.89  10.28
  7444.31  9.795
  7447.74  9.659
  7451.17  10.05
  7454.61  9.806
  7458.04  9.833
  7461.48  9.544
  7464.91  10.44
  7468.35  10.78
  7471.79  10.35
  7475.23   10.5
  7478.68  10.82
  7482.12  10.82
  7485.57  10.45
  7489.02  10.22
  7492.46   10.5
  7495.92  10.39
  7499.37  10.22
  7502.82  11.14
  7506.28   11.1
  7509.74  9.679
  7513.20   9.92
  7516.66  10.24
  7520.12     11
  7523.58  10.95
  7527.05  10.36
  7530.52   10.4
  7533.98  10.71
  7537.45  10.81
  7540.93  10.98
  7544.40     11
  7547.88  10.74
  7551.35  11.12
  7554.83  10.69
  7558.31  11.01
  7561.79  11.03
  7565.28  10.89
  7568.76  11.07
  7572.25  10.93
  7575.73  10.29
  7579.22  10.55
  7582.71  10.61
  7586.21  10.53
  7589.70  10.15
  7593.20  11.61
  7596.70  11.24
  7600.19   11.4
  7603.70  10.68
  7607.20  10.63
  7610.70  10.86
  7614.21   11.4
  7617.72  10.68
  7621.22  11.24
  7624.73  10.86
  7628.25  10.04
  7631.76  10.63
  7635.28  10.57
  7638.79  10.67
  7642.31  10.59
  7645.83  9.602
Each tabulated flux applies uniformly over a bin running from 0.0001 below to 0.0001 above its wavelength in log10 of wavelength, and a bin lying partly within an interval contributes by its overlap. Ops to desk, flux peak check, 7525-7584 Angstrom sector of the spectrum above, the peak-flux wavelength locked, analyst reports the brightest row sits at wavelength 7551.35 Angstrom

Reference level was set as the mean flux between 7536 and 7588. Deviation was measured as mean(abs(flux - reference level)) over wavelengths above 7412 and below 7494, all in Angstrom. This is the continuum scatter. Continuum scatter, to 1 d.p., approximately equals 0.5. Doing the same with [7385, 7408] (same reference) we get 0.7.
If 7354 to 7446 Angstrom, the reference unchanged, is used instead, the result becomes 0.7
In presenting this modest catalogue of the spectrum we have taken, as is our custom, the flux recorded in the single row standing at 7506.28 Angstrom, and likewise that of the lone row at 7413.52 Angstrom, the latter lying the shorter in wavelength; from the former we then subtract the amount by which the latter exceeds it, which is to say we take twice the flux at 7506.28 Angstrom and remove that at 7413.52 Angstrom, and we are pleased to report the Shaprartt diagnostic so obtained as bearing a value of 11.9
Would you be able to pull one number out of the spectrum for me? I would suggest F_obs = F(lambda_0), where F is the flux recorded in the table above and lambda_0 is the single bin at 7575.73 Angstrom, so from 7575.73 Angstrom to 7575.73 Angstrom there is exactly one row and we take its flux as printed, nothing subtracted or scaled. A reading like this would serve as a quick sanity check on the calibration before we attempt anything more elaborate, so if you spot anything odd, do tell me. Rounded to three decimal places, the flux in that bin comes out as 10.290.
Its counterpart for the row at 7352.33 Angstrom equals 10.050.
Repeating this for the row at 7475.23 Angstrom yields 10.500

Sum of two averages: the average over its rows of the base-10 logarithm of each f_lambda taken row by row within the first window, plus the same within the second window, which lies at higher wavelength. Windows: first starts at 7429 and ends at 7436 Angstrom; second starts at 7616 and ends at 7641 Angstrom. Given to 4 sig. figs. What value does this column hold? 2.043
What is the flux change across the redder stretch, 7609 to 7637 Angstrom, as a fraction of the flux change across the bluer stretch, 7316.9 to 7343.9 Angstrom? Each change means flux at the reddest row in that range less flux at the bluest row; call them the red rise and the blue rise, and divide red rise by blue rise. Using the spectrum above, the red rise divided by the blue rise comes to -3.5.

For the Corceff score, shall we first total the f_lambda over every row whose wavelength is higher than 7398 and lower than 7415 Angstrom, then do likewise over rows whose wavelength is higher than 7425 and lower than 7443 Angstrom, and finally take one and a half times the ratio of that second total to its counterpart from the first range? 1.55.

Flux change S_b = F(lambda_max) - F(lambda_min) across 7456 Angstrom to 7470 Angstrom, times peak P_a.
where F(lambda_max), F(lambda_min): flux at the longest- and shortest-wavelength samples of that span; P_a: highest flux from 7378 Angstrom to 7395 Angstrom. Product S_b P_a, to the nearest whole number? 10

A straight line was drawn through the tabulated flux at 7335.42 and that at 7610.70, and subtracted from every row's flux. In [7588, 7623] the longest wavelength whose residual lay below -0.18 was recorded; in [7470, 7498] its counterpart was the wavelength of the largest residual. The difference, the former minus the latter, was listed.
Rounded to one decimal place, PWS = 139.0 Angstrom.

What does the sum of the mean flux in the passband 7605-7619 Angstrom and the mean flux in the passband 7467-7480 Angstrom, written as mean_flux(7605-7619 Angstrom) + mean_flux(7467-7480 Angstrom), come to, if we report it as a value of 21.5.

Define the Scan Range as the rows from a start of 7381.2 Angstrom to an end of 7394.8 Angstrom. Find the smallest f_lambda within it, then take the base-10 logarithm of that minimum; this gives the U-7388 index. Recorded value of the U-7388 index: 1.00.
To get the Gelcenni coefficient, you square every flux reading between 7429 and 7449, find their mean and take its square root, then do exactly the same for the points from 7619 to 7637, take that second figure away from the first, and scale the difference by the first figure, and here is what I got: -0.0453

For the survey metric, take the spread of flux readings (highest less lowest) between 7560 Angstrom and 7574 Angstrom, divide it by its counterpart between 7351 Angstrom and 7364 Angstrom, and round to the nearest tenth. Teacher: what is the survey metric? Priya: 0.4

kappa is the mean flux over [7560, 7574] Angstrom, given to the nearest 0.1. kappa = 11.0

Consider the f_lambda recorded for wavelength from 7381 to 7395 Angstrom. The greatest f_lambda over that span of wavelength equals 10.35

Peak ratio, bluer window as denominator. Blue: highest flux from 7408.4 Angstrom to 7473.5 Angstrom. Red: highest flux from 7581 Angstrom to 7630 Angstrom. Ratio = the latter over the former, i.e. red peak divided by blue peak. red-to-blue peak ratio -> 1.075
